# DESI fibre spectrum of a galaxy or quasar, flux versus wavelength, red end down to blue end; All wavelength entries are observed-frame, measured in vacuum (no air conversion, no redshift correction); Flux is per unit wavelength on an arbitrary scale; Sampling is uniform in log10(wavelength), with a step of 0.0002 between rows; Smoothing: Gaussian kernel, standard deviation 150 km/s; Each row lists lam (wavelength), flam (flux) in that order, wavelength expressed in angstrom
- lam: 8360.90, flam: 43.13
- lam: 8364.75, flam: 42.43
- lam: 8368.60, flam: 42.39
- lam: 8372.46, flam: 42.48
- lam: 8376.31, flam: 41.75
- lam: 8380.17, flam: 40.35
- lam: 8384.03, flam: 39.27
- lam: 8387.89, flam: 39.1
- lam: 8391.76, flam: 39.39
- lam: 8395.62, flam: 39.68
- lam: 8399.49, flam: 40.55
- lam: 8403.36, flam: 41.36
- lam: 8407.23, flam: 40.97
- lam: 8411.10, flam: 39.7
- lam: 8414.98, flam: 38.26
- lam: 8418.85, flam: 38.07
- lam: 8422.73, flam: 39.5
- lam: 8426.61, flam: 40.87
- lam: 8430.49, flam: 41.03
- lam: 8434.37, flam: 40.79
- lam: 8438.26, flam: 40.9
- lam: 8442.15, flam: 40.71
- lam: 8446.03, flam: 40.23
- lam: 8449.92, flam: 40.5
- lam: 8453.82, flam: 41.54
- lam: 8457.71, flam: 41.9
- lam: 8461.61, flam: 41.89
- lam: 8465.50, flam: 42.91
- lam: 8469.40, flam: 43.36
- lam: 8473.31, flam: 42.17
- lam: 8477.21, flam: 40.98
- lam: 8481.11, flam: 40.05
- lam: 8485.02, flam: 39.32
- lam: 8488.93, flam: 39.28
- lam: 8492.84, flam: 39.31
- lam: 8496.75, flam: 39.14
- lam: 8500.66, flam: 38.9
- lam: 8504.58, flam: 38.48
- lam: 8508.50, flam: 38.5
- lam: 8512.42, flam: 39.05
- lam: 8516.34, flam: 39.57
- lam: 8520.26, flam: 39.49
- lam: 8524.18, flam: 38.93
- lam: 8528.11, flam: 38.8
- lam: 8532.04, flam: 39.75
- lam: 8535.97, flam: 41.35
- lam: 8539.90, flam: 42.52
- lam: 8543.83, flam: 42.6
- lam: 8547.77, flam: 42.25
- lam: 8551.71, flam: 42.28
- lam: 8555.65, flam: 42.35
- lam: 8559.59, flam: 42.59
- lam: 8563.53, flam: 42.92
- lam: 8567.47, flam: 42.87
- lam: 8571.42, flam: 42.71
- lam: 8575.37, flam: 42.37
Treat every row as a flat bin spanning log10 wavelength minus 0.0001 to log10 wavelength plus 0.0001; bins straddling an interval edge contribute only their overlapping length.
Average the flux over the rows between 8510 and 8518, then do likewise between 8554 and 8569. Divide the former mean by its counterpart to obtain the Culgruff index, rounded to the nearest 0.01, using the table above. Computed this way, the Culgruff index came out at 0.92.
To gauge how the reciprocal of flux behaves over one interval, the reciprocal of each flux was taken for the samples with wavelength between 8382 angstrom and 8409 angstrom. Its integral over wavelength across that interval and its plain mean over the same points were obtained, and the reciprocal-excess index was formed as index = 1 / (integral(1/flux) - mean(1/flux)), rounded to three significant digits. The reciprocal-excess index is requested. 1.54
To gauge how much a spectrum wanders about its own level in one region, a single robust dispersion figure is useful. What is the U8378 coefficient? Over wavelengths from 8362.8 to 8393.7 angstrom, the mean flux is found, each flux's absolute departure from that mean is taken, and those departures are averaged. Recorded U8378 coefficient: 1.4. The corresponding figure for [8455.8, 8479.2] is 0.6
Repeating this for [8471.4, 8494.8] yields 0.9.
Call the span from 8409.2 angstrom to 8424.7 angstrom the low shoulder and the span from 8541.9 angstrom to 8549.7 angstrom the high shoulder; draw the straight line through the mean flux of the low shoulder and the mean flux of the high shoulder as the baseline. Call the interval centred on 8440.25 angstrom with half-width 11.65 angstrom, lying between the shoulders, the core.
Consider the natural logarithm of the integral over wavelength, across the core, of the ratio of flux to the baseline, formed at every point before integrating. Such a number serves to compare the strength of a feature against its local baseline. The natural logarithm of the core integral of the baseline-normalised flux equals 3.2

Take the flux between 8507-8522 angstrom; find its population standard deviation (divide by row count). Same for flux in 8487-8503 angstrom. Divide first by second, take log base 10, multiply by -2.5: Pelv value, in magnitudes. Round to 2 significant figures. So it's -1.0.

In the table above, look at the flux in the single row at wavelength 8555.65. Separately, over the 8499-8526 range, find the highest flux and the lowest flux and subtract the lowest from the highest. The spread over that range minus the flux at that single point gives -41.3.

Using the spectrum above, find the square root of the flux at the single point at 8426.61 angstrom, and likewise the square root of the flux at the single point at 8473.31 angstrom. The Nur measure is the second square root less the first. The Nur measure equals 0.101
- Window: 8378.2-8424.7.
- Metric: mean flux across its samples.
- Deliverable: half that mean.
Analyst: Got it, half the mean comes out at 19.8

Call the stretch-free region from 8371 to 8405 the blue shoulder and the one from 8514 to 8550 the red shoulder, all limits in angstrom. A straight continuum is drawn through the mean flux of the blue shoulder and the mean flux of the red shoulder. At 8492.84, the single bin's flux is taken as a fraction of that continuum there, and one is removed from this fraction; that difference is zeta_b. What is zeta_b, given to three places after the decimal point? -0.030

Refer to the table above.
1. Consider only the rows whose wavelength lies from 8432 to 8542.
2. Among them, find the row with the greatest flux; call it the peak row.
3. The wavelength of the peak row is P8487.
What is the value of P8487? 8469.40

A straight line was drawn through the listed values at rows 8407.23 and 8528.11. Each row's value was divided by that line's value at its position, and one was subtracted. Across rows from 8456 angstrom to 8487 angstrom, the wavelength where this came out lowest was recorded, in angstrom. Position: 8485.02 angstrom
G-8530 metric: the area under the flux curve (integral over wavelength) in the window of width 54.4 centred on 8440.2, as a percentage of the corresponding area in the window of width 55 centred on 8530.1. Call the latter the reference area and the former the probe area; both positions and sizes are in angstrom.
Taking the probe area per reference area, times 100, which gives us 99.5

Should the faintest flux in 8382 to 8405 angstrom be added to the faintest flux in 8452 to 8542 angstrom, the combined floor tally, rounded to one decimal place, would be 77.6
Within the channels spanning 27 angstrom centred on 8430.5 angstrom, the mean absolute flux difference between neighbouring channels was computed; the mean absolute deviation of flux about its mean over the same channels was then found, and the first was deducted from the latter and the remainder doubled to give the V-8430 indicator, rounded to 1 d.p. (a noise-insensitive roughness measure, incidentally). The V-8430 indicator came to 0.5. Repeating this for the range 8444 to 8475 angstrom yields 0.3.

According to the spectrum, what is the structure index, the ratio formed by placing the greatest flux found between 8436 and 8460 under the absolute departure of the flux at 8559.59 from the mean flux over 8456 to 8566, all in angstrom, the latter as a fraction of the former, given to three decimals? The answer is 0.044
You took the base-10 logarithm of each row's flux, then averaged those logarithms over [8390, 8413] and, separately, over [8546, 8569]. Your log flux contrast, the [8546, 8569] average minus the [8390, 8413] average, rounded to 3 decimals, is 0.024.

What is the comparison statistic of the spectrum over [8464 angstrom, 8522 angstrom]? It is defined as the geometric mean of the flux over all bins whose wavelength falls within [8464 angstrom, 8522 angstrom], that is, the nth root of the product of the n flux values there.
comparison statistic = 40.0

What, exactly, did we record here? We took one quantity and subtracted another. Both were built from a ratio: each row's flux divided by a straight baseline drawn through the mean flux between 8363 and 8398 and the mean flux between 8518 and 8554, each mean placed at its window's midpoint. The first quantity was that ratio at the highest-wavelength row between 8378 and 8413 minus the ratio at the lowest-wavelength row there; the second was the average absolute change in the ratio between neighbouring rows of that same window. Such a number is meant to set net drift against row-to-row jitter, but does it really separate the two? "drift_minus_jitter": -0.032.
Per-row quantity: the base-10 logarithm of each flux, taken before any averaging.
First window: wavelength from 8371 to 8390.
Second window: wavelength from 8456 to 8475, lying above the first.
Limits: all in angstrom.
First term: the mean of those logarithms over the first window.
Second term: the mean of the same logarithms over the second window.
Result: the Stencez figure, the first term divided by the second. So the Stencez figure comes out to 0.988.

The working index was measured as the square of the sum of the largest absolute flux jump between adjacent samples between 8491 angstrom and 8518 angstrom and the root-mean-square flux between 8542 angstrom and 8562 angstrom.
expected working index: 1846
